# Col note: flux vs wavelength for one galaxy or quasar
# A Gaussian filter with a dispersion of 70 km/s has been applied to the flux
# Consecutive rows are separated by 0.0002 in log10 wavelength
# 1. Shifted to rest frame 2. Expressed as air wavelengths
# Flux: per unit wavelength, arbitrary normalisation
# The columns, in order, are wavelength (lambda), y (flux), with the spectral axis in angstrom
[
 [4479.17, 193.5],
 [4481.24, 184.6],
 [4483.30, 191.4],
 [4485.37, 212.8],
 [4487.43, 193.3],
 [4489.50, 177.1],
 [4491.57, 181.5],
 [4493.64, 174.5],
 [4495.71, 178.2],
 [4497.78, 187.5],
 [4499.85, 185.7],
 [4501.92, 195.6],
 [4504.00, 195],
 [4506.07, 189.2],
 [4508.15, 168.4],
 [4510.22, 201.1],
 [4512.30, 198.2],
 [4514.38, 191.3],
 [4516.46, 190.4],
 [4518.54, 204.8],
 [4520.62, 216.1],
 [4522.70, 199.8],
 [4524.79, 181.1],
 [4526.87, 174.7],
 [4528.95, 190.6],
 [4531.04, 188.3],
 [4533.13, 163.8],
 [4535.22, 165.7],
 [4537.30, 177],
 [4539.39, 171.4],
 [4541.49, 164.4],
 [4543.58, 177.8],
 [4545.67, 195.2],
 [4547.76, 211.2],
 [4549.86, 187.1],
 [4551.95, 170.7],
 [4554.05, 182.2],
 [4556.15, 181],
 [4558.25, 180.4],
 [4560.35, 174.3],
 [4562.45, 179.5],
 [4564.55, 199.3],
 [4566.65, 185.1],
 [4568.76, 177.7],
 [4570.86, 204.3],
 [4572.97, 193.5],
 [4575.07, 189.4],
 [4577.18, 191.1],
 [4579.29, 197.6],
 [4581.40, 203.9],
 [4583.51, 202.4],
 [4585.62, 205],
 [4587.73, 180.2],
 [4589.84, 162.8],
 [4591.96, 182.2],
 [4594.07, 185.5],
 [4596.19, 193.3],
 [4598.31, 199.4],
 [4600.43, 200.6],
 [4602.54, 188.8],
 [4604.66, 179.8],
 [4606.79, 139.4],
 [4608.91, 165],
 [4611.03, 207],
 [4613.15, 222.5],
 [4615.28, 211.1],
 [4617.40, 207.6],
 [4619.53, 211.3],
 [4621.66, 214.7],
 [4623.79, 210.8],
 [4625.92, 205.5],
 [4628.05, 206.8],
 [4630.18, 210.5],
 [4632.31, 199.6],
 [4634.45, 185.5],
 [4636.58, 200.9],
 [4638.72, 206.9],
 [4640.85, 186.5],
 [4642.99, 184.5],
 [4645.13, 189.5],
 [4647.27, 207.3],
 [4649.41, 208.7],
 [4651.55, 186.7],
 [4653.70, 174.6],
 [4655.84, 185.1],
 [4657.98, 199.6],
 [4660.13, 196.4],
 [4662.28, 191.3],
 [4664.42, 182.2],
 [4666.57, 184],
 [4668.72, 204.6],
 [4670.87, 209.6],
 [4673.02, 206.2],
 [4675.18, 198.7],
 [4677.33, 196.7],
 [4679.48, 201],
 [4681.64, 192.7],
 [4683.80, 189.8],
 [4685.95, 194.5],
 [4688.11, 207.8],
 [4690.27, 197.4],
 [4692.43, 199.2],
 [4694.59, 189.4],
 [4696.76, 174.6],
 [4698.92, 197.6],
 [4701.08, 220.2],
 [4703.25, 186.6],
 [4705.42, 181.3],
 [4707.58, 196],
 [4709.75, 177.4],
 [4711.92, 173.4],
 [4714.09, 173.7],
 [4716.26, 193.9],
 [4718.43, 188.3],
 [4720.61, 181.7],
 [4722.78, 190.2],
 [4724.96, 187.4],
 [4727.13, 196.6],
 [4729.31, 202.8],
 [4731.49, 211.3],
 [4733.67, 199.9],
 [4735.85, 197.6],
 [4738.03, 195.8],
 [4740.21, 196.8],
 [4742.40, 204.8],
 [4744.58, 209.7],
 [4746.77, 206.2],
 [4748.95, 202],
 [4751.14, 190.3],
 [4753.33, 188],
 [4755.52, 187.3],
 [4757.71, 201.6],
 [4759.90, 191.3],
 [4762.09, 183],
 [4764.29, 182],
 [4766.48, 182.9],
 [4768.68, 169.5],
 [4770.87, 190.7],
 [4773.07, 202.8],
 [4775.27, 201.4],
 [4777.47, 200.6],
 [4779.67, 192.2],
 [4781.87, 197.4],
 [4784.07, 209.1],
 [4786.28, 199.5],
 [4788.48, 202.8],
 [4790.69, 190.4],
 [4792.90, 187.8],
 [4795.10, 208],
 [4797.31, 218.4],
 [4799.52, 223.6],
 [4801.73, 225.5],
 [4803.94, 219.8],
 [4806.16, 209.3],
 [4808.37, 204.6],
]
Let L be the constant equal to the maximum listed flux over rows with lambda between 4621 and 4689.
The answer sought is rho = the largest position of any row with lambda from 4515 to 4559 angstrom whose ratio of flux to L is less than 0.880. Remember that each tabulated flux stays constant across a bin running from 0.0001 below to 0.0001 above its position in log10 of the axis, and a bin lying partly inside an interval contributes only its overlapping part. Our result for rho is 4558.25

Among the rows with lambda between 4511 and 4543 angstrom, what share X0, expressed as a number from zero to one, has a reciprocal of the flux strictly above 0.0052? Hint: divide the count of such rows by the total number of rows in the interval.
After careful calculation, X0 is 0.73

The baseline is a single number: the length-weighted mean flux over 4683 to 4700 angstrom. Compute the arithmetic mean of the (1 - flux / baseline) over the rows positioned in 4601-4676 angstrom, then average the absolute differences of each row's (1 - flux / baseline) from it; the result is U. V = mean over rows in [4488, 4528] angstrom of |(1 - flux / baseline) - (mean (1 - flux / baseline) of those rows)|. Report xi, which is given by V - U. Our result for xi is -0.016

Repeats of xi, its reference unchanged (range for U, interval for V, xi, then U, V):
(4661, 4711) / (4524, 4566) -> 0.002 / 0.044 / 0.046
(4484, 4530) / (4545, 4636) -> 0.019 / 0.049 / 0.068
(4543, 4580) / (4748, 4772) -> -0.013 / 0.046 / 0.033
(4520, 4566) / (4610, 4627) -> -0.038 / 0.057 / 0.019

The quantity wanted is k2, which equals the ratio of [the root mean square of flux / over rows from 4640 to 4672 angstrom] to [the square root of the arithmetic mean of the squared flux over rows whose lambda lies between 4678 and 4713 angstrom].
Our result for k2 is 1.00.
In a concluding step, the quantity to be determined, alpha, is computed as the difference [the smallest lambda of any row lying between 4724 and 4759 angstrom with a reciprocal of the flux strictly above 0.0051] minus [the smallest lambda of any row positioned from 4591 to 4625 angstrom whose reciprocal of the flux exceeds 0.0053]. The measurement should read 133.0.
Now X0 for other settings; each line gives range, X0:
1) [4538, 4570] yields 0.80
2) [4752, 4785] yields 0.60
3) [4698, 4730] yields 0.60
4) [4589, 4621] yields 0.47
